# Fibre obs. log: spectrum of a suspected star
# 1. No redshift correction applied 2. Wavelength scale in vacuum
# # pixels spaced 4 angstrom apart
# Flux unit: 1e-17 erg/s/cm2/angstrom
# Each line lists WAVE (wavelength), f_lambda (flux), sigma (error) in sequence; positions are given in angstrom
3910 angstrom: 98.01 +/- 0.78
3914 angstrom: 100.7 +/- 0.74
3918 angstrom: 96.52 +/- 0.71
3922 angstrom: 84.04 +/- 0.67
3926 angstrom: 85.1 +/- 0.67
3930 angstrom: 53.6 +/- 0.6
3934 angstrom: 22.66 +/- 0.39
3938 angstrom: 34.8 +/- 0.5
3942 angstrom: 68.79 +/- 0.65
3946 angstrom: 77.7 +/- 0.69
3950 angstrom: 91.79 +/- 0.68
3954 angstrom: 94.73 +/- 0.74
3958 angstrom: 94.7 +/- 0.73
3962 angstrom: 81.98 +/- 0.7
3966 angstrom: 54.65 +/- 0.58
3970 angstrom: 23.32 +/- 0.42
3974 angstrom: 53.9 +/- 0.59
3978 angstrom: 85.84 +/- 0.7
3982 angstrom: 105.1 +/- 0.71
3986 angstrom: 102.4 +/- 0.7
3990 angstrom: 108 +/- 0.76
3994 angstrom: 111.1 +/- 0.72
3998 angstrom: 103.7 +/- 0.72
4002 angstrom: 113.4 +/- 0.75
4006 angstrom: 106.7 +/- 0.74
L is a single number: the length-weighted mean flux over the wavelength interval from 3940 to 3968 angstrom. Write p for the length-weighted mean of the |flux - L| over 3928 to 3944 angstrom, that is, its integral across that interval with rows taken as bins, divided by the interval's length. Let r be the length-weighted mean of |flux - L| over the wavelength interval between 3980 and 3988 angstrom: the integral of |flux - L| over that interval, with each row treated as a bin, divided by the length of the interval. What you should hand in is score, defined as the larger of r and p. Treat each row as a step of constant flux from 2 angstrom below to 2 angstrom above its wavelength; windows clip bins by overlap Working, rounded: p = 36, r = 23.1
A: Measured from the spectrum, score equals 35.7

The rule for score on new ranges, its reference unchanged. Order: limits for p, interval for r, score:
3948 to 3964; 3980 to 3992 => 24.5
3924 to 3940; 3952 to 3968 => 33.8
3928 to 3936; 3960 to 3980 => 42.5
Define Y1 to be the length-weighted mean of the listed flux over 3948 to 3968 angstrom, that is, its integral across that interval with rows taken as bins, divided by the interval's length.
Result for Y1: 84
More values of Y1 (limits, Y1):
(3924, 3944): 53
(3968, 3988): 74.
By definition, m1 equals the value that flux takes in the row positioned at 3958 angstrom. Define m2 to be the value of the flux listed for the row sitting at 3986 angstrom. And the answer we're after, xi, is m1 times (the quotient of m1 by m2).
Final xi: 88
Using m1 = 94.7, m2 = 102.4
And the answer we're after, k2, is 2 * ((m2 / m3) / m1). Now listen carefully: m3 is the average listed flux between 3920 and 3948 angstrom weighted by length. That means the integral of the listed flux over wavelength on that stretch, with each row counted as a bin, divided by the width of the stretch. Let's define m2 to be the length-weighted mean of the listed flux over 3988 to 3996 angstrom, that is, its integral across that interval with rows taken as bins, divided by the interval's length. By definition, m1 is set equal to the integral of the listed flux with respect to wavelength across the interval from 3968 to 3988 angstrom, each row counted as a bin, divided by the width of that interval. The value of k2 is 0.048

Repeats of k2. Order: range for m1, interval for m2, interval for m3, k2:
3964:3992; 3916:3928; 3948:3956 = 0.025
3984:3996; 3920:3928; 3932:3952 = 0.027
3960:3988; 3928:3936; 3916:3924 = 0.012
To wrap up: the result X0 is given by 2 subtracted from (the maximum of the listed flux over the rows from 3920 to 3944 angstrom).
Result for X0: 83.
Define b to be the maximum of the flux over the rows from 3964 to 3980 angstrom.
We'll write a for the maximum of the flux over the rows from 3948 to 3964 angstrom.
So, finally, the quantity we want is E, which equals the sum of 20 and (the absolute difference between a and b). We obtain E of 29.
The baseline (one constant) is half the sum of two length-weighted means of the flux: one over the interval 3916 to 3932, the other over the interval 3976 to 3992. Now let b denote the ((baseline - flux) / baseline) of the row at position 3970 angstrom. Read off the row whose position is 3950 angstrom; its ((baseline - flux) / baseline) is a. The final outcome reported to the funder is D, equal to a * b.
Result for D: -0.01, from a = -0.02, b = 0.74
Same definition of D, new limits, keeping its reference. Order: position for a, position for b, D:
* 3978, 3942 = 0.01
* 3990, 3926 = -0.01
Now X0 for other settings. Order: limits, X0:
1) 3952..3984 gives 103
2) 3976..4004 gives 111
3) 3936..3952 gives 90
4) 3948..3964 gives 93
